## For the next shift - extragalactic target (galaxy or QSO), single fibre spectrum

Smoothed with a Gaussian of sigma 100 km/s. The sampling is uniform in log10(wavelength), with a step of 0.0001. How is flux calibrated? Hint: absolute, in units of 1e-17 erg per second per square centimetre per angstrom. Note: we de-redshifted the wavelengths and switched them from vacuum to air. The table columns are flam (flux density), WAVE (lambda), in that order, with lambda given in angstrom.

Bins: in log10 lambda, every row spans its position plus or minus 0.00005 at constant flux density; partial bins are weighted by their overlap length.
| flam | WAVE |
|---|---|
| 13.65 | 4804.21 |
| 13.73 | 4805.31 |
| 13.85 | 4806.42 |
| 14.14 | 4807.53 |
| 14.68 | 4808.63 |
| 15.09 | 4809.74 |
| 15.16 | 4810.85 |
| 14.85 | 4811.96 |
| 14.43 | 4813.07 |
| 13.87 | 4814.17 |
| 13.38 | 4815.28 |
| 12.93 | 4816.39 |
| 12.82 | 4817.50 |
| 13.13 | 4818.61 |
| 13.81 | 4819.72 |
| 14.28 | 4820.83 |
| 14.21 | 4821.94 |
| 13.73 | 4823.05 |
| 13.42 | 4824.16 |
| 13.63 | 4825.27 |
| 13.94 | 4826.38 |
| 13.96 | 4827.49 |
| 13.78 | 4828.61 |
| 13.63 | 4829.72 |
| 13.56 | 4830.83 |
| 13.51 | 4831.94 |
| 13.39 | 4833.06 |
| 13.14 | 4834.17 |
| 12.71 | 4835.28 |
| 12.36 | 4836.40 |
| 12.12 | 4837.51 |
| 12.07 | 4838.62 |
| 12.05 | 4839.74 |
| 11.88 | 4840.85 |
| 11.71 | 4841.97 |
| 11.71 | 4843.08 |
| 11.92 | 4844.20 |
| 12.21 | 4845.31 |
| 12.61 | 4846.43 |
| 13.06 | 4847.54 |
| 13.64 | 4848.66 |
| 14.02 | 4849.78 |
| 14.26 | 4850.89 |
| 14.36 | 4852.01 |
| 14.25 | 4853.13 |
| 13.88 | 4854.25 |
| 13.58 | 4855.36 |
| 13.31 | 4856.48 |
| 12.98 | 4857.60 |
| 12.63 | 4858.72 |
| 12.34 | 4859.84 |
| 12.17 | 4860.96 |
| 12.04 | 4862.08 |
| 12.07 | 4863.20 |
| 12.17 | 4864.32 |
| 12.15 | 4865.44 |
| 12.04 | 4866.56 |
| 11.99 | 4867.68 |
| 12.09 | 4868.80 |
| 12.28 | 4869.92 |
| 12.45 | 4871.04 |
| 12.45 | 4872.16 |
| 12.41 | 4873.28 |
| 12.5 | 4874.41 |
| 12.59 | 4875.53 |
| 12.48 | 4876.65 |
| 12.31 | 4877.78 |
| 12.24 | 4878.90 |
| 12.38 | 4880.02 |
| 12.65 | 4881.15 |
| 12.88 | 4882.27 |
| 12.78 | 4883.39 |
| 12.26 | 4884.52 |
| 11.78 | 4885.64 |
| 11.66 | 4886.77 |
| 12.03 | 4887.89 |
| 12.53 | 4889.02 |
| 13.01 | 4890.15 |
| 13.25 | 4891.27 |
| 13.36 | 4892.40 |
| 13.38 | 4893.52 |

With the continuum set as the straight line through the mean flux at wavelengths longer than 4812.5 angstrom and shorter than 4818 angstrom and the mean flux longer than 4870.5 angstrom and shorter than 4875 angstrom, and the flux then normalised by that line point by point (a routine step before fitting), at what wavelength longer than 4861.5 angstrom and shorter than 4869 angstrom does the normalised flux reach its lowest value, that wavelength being 4862.08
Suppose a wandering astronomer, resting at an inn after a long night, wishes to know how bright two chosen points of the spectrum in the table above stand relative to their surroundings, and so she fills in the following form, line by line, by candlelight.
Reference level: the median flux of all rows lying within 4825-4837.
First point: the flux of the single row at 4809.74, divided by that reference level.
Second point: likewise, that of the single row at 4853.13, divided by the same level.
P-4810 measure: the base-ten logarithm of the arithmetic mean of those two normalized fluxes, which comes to 0.034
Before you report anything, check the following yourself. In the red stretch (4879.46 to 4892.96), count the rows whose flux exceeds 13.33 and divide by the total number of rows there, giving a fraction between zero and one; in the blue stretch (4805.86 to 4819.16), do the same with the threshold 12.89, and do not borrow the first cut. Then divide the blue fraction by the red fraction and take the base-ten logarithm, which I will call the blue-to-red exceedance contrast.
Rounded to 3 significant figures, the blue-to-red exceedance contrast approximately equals 1.04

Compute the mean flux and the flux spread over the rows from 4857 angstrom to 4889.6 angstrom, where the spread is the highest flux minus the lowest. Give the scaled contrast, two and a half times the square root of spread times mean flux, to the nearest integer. 10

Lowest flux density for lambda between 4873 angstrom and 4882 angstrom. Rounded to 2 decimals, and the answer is 12.24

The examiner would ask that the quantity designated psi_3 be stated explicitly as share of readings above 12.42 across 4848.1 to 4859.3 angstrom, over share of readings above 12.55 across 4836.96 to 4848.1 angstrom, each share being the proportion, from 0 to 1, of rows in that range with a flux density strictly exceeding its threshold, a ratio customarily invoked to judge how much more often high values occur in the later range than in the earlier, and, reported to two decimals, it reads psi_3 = 5.00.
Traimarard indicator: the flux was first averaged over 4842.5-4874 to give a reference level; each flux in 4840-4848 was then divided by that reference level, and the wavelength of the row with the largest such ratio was 4847.54 angstrom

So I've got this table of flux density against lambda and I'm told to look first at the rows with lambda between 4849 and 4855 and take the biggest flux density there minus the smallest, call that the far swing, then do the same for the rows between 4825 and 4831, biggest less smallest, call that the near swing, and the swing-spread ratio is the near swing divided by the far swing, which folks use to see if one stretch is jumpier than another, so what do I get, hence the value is 0.8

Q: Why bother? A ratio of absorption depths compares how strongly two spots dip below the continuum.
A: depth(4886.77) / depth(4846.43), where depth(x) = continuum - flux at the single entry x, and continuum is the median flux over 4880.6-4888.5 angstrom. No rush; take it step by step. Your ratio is -1.7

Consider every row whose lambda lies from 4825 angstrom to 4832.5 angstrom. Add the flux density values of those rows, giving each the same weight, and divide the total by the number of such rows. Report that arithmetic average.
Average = 13.7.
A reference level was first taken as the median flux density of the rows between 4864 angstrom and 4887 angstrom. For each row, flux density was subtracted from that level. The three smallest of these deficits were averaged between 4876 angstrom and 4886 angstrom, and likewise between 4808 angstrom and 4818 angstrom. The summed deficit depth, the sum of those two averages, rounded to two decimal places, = -3.18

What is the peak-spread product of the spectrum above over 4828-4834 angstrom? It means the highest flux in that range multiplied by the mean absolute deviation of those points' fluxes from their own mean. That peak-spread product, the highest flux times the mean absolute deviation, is 1.4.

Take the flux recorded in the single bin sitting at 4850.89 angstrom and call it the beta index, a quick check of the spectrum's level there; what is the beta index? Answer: 14.26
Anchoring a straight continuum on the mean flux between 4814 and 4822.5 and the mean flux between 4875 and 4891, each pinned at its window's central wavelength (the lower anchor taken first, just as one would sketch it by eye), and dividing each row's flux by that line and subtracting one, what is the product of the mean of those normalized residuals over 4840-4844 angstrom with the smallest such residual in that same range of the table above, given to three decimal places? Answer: 0.011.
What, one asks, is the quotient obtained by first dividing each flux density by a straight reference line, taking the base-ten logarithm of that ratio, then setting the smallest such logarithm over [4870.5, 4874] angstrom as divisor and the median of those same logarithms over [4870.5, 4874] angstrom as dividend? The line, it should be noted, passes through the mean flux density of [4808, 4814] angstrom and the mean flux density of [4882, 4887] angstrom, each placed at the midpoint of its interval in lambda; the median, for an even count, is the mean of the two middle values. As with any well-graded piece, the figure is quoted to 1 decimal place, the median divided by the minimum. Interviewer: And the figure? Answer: 0.9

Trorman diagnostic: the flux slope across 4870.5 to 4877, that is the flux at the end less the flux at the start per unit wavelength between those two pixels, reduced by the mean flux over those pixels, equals -12.5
